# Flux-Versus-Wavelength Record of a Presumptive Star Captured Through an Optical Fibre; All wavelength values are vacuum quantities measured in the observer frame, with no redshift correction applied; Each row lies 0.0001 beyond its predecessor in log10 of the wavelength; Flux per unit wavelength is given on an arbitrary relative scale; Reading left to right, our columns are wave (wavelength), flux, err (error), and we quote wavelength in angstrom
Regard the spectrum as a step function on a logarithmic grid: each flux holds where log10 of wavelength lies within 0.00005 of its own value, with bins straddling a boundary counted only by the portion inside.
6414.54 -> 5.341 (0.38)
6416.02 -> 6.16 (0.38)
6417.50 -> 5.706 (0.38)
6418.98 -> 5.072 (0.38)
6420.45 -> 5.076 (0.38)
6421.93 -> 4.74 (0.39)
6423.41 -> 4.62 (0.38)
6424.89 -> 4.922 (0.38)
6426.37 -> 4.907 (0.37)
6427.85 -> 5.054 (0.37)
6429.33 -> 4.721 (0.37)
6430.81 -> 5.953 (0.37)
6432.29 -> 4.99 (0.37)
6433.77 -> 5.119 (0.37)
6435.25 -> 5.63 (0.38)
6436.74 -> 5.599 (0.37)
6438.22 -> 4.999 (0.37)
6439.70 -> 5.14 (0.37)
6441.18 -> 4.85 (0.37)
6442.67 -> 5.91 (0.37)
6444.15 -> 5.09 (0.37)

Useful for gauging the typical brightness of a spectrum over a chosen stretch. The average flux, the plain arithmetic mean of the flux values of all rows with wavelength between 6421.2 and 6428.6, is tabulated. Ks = 4.8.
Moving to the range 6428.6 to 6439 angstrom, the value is 5.3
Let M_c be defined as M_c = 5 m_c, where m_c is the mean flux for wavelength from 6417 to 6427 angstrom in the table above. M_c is 25.0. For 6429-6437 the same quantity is 26.7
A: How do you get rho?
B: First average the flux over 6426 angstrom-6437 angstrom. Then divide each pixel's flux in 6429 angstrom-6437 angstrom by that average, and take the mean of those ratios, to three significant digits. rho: 1.02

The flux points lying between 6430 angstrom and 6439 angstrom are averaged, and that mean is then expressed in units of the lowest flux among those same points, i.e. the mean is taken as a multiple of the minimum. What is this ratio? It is 1.08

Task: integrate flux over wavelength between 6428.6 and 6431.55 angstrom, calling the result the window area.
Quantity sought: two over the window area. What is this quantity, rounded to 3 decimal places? 0.127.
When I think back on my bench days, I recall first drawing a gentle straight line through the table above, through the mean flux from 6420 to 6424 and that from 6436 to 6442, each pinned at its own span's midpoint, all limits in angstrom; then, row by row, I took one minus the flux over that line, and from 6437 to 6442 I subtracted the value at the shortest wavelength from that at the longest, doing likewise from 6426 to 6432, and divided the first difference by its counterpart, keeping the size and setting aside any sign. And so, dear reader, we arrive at 0.2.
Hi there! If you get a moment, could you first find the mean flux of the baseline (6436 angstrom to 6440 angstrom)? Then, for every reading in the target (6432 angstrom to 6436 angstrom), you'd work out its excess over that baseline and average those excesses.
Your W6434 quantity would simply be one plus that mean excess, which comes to 1.0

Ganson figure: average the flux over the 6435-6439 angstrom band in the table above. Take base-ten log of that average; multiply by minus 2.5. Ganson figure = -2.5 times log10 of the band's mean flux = -1.83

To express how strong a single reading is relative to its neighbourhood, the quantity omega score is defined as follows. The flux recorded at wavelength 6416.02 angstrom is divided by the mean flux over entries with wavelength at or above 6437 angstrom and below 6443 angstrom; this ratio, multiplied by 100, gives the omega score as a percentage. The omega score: 118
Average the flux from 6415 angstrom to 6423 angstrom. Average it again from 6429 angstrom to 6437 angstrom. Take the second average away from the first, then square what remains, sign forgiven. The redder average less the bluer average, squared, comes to 0.00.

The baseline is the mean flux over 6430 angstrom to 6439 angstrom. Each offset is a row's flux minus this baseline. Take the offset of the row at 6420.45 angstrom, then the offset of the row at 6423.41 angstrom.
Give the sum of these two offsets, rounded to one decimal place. -1.1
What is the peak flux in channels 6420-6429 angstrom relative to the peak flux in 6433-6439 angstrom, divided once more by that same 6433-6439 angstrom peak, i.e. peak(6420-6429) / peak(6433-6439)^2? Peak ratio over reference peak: 0.160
